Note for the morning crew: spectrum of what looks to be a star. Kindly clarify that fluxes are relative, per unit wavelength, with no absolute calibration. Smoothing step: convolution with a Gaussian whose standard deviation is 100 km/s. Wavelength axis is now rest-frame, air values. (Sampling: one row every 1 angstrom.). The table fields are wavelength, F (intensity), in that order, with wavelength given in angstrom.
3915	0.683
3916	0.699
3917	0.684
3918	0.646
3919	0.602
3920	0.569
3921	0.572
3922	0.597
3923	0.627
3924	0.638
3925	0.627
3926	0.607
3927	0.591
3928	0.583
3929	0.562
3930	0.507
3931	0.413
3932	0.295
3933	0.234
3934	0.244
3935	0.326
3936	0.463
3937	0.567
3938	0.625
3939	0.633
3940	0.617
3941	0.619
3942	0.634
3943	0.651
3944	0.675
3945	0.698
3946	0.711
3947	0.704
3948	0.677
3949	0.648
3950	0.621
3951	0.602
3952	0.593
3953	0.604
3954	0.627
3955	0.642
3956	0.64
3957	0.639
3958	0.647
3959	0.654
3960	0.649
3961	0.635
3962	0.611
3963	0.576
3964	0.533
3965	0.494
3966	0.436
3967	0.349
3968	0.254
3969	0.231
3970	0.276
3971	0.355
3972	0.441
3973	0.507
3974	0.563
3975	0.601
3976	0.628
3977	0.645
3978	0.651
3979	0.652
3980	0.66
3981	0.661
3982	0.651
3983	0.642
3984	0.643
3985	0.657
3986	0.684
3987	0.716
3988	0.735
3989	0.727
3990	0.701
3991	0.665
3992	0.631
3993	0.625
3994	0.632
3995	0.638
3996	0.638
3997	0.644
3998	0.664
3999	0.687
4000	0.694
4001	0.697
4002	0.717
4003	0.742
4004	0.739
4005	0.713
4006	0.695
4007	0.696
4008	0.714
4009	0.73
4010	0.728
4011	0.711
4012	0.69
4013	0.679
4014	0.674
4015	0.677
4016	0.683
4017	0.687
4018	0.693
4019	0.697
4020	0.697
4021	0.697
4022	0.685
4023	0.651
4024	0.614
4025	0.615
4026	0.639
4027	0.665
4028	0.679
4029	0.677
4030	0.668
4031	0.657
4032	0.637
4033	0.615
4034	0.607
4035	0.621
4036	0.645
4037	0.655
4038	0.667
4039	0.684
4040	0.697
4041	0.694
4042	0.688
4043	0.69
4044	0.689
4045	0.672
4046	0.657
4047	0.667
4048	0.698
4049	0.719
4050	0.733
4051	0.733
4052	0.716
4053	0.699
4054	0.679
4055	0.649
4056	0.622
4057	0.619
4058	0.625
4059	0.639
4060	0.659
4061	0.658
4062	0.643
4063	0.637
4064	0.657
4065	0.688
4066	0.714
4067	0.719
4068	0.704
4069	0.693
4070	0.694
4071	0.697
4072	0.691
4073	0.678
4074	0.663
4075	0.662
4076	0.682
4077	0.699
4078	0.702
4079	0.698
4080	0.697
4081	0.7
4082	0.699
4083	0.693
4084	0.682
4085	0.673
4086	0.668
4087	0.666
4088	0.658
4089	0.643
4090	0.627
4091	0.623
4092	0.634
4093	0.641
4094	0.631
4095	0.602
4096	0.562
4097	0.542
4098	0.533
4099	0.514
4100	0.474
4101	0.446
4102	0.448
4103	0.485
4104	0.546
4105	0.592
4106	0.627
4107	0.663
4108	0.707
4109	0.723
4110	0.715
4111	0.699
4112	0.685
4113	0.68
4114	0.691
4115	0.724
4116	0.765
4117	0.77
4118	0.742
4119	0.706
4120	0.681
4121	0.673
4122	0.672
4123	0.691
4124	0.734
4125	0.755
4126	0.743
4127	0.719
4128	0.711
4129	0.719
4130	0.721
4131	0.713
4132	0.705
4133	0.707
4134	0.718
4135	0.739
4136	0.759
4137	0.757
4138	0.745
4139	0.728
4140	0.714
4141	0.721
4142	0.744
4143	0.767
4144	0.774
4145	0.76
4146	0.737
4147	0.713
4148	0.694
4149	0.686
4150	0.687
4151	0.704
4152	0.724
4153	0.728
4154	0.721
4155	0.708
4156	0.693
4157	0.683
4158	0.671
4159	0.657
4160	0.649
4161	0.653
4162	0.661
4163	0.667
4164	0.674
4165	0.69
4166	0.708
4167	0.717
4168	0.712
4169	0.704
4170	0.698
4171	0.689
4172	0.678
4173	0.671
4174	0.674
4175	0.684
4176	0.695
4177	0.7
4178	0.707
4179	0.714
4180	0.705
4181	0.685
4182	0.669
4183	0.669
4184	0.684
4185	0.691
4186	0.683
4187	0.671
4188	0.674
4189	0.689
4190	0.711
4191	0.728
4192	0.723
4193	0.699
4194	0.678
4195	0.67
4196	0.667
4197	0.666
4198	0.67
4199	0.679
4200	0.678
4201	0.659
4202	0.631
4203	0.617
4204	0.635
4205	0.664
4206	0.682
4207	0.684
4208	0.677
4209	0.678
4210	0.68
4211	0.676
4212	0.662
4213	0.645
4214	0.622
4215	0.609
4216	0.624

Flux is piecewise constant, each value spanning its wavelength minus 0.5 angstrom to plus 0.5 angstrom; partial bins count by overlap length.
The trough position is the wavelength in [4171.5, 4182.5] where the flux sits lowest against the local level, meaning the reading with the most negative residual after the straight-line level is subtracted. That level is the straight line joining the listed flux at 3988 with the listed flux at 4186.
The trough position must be 4173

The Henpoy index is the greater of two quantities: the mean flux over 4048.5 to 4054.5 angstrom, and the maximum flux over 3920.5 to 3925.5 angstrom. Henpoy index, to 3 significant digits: 0.713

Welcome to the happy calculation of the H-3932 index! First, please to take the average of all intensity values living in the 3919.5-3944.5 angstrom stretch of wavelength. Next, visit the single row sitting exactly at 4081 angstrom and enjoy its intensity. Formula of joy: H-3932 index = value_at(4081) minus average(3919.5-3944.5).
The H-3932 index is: 0.16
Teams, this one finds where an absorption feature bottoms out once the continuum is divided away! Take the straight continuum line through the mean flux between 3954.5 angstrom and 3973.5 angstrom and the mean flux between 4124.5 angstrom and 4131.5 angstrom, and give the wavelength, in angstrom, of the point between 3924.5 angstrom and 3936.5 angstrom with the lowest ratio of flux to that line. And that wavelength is 3933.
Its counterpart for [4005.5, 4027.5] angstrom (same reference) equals 4025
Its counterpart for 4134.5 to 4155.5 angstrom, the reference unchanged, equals 4150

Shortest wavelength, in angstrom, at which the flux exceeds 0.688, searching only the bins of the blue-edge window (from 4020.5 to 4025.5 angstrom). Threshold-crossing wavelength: 4021 angstrom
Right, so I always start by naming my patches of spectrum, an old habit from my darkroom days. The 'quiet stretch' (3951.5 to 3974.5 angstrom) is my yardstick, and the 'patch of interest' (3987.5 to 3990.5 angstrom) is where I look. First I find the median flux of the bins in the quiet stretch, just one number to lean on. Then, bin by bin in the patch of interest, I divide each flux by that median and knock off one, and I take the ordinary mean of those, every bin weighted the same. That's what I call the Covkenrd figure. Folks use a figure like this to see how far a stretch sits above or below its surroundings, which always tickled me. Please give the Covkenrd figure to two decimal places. 0.25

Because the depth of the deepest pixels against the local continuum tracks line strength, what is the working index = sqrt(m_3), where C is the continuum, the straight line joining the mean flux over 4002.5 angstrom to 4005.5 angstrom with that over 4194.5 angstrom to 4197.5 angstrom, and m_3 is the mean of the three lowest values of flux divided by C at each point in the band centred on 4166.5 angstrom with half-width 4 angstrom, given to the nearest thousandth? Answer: 0.999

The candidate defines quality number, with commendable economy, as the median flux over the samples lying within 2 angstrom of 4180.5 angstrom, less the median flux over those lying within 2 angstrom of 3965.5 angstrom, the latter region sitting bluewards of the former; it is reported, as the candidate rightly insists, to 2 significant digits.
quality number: 0.23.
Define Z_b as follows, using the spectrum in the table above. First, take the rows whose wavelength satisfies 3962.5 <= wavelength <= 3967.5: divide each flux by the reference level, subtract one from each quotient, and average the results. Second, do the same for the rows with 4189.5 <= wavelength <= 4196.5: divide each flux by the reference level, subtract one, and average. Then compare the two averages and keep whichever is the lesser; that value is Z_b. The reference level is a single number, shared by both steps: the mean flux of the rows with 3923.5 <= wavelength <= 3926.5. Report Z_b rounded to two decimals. -0.23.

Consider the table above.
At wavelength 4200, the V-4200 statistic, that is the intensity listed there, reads 0.678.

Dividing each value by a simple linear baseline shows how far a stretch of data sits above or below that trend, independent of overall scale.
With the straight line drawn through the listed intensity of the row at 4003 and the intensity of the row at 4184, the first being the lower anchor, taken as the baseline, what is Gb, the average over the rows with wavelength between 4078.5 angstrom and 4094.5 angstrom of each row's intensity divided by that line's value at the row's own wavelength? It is 0.93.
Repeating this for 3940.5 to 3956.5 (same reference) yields 0.85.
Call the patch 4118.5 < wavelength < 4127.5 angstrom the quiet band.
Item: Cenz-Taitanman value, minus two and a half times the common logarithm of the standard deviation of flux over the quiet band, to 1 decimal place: 3.8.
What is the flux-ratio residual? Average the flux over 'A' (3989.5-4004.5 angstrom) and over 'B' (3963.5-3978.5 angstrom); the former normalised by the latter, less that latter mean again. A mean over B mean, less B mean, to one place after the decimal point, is 1.0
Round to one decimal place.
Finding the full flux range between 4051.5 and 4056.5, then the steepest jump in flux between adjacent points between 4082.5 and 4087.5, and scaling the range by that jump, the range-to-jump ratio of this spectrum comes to 8.5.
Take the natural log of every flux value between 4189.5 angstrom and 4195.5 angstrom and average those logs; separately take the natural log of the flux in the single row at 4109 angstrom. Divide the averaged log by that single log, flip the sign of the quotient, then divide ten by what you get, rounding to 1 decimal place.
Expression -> -9.1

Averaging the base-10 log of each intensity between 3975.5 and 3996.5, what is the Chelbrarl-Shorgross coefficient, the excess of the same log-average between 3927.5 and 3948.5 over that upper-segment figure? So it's -0.106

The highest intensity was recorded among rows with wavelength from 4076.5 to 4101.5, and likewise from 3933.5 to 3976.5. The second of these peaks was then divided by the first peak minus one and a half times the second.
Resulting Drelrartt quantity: -2.0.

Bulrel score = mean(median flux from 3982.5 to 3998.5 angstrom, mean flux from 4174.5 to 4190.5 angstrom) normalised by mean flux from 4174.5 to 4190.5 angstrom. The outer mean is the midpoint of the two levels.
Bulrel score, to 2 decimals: 0.97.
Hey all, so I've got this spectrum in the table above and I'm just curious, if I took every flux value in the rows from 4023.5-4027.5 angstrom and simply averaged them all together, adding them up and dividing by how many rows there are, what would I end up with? 0.63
